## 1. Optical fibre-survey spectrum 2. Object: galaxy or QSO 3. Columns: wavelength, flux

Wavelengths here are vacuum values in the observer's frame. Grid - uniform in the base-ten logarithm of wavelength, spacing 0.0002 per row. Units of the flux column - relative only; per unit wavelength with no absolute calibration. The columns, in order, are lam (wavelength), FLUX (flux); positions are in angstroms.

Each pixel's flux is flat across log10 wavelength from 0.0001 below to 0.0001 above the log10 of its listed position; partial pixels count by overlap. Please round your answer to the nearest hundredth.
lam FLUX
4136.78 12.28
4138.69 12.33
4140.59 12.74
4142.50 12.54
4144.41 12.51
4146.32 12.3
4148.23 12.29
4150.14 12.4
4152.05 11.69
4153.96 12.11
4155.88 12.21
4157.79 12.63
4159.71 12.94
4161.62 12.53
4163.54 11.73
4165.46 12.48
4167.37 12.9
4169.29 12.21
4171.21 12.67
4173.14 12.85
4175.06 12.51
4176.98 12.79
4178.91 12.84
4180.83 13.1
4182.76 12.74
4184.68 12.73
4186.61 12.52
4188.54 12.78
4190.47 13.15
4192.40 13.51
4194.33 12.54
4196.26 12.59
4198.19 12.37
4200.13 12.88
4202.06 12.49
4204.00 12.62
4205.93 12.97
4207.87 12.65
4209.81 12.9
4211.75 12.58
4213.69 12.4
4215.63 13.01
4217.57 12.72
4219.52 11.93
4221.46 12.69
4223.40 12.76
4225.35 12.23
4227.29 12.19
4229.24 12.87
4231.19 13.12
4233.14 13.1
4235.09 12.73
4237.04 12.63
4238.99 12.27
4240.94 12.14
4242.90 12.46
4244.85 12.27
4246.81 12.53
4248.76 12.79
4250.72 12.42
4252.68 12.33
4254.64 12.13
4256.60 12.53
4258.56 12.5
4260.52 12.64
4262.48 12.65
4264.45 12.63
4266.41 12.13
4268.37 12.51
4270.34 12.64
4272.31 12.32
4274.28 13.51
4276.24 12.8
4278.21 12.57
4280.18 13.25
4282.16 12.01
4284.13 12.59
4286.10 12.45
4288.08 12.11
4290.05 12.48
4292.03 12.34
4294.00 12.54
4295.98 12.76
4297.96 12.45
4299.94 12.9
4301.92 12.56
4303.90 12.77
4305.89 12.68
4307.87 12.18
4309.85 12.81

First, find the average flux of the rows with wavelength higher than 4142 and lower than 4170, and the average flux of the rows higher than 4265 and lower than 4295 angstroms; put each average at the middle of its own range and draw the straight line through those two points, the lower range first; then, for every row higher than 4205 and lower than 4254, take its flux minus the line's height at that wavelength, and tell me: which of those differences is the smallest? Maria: -0.53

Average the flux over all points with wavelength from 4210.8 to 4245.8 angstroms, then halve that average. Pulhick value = 6.28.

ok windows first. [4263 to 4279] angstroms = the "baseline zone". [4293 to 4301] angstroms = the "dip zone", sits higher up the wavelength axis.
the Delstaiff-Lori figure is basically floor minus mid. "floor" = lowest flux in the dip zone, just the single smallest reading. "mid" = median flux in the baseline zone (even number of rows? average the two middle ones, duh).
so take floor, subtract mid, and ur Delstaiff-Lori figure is -0.15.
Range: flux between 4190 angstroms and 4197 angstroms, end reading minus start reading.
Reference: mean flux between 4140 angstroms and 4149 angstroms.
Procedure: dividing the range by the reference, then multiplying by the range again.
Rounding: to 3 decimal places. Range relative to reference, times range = 0.025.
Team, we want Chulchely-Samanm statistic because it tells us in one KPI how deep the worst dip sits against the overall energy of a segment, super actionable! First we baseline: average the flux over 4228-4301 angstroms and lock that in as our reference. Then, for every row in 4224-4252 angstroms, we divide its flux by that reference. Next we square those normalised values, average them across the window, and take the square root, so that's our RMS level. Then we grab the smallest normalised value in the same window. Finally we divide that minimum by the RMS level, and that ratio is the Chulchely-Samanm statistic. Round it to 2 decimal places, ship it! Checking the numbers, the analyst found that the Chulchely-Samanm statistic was 0.97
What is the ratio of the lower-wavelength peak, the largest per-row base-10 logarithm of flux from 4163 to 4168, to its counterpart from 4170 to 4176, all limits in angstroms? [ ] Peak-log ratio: 1.00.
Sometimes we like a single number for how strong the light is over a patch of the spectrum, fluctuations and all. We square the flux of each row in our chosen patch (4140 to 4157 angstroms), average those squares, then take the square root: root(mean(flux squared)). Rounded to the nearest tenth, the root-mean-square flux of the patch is 12.3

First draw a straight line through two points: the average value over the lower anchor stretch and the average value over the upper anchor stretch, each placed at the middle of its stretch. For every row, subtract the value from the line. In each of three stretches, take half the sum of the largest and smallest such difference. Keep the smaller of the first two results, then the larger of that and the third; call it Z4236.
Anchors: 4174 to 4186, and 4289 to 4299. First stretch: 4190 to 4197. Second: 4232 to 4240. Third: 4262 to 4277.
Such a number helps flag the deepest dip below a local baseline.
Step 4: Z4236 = -0.25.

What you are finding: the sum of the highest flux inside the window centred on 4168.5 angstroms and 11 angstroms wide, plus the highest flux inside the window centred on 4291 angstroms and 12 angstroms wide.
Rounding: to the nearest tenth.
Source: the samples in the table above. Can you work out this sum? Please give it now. 25.7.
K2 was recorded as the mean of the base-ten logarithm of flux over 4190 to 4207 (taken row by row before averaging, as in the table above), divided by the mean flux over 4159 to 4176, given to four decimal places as 0.0883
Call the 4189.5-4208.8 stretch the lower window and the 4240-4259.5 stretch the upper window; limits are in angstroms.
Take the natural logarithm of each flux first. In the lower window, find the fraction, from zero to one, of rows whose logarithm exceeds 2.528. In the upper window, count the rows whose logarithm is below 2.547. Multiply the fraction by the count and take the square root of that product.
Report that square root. 2.7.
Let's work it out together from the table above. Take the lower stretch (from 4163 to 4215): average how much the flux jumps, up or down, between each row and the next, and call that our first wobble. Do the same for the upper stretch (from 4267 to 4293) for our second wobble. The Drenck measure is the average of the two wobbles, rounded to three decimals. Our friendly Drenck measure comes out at 0.420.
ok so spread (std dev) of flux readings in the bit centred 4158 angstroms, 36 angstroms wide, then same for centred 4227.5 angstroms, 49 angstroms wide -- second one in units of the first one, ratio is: 0.91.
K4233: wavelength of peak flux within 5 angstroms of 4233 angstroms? 4231.19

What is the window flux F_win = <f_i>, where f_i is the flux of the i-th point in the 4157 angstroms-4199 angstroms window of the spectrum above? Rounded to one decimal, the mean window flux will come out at 12.7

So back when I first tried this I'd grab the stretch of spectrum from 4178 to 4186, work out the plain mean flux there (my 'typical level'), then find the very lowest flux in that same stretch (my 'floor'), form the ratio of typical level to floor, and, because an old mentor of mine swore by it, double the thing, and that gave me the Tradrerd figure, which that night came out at 2.02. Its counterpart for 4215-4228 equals 2.10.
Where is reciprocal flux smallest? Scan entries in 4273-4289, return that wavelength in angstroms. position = 4274.28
